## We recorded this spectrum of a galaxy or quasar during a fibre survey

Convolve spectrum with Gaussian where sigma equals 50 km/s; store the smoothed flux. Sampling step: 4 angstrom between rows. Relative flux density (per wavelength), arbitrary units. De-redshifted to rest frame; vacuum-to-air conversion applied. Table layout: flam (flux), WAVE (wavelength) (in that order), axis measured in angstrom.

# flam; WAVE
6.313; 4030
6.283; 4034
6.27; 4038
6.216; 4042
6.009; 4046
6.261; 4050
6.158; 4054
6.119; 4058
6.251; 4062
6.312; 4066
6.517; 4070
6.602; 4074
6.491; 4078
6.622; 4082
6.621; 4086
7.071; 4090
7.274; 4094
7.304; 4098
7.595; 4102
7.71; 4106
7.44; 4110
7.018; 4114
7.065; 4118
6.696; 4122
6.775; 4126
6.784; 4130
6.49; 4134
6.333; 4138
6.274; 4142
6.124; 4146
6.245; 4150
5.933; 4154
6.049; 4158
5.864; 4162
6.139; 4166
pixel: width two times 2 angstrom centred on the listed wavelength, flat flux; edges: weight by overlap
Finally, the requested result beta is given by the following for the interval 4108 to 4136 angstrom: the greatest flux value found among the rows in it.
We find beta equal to 7.44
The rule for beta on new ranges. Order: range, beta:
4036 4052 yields 6.27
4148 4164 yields 6.245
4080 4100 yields 7.304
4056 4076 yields 6.602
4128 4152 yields 6.784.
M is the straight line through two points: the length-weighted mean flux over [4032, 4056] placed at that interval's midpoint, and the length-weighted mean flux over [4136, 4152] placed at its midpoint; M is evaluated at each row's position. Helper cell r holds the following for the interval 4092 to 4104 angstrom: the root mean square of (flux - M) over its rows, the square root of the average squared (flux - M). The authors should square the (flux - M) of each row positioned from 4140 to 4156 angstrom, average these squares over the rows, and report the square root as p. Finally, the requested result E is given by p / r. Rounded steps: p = 0.17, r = 1.2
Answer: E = 0.14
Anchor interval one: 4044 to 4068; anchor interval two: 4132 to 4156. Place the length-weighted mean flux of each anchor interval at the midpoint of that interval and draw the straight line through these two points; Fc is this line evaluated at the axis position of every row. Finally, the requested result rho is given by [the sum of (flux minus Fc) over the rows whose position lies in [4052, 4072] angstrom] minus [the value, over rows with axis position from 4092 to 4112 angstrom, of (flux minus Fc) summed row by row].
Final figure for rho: -6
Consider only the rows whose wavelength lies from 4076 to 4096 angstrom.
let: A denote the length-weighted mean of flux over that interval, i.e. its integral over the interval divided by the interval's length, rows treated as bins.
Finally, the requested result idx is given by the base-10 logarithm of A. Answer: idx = 0.83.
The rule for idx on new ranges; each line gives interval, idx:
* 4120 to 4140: 0.82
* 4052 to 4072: 0.80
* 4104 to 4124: 0.86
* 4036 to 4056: 0.79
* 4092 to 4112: 0.87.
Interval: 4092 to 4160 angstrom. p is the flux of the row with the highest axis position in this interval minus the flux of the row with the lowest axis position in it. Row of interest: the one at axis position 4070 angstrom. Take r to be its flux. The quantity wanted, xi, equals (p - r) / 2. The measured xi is -3.9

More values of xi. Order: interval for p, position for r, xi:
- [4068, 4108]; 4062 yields -2.5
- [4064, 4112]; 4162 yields -2.4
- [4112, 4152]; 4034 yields -3.5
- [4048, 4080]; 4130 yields -3.3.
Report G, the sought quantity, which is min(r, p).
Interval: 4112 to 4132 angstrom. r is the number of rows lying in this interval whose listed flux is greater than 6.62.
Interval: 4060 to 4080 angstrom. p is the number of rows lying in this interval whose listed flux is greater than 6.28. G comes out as 4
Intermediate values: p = 4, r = 5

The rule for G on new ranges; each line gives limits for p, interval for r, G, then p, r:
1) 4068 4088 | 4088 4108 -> 5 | 5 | 5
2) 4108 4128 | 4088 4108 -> 5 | 5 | 5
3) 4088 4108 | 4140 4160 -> 0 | 5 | 0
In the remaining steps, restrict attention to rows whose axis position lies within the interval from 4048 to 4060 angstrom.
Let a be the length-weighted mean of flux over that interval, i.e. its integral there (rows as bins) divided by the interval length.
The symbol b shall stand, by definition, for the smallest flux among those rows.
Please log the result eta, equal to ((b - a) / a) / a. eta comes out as -0.0016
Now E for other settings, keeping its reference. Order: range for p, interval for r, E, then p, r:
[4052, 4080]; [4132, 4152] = 1.68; 0.22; 0.1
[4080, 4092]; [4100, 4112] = 0.44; 0.59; 1.4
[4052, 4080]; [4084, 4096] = 0.27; 0.22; 0.8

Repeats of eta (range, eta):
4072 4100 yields -0.0077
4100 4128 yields -0.0095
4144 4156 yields -0.0045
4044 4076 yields -0.0068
